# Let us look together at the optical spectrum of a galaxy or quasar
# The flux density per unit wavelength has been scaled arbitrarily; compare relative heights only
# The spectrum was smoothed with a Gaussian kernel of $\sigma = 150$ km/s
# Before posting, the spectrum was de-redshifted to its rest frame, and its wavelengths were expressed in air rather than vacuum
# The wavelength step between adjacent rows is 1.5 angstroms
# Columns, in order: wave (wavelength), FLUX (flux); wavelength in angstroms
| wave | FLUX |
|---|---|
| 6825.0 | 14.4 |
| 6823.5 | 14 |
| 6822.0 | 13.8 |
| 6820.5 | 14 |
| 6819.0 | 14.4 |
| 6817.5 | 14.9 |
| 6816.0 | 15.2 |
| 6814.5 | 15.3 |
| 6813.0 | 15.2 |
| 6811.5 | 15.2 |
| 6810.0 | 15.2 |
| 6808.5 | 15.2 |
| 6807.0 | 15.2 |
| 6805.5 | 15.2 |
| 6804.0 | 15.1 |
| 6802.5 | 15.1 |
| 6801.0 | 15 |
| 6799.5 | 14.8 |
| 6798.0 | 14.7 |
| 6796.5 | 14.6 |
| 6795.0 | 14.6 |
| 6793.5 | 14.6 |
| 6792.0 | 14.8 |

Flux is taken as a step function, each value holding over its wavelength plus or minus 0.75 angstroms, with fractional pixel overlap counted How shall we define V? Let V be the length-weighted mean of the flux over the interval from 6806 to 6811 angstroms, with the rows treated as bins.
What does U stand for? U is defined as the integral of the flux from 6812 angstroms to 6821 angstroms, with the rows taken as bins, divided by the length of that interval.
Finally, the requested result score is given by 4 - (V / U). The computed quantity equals 2.98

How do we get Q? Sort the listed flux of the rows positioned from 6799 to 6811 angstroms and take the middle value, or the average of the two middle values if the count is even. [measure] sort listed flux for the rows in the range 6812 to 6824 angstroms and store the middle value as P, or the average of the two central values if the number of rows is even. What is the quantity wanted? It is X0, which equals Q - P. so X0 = 0.5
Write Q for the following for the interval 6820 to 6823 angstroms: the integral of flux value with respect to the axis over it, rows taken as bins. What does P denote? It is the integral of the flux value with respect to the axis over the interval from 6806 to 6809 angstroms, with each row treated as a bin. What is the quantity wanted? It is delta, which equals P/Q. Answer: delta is 1.09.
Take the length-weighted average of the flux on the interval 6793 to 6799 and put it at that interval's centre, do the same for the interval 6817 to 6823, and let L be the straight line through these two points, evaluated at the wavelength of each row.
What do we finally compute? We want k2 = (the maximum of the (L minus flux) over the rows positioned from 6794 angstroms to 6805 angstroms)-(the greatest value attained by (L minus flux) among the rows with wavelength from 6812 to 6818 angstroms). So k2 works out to 0.7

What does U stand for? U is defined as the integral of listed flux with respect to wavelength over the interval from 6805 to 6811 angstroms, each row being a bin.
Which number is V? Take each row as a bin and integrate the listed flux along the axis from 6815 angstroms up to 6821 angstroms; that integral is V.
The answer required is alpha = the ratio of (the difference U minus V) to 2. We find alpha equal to 1.6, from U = 91.2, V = 88.1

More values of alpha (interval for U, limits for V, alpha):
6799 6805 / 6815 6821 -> 1.0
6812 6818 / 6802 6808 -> 0.0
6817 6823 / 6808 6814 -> -2.9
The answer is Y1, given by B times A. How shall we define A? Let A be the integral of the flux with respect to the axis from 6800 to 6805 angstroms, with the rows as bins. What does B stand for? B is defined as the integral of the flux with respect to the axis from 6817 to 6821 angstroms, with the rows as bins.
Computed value 4347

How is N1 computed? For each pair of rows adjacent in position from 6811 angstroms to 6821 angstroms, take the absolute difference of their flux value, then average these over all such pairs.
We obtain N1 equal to 0.23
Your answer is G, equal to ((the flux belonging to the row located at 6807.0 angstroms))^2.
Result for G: 231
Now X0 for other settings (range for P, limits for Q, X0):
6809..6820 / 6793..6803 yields -0.5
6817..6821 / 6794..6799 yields 0.2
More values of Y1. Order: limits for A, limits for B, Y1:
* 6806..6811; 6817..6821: 4387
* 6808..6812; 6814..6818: 3681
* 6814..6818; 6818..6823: 4270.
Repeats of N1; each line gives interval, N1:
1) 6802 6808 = 0.03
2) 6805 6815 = 0.02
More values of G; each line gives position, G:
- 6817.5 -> 222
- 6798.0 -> 216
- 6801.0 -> 225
